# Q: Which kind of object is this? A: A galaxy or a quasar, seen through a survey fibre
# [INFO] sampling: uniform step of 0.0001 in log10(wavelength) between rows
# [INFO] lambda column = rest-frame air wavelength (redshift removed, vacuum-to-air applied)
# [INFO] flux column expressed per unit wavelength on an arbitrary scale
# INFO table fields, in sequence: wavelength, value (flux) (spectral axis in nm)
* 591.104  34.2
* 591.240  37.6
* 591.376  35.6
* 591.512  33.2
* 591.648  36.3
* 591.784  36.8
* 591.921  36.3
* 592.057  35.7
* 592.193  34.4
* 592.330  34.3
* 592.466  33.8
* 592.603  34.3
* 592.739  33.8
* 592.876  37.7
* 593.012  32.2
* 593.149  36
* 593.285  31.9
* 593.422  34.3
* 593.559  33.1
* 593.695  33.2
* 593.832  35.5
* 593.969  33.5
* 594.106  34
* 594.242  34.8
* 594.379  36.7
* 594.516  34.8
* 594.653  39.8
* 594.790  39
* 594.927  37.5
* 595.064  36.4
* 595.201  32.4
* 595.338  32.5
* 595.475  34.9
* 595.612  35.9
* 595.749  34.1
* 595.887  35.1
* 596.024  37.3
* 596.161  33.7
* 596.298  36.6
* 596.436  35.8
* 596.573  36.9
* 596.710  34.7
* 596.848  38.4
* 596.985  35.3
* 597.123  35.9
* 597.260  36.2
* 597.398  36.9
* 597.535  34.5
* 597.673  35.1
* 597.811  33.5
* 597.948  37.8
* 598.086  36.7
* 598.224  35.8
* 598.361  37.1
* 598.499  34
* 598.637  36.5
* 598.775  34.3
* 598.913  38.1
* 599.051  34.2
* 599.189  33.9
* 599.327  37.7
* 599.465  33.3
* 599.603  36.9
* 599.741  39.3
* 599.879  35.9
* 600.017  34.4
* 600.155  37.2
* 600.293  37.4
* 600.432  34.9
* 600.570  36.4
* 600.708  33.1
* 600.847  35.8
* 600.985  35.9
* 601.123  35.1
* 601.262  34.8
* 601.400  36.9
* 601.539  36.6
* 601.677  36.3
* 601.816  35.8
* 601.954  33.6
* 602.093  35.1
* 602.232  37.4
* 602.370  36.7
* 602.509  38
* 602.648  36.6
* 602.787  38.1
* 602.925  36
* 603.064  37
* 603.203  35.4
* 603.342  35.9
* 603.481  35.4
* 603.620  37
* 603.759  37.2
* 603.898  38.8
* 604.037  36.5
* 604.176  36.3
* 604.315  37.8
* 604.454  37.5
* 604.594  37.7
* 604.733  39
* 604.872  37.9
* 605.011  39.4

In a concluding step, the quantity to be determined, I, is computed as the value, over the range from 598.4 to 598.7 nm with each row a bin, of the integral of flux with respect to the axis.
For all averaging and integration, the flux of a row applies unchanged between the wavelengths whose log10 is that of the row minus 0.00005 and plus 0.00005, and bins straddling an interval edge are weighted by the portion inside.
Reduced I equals 10.6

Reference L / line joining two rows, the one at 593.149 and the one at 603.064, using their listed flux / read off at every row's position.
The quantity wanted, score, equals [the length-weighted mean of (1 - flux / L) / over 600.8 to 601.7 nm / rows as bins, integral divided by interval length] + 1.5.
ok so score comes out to 1.53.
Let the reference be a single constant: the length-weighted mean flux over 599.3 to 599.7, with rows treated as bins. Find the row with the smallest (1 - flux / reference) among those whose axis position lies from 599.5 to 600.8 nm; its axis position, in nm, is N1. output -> 599.741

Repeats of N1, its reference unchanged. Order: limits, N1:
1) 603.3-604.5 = 603.898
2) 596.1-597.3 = 596.848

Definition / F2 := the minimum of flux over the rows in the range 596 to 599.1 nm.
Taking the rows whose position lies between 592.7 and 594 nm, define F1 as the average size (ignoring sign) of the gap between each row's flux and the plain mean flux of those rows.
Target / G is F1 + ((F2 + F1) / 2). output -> 18.9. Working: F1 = 1.4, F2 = 33.5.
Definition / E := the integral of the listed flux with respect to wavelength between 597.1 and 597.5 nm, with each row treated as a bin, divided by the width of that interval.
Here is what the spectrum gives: 36.3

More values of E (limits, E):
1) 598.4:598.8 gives 35.1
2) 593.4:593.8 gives 33.6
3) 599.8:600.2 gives 35.9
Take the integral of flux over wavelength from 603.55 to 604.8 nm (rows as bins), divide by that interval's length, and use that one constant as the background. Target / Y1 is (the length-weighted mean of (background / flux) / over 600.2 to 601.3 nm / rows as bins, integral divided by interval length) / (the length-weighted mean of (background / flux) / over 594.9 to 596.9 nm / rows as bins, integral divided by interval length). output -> 1.00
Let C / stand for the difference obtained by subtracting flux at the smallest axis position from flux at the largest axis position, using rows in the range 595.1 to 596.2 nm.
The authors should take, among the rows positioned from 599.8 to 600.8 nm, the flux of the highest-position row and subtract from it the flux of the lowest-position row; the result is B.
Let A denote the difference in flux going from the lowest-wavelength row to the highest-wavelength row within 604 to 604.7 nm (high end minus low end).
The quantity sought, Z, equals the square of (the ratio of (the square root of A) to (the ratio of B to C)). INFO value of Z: 0.3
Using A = 1.20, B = -2.8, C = 1.3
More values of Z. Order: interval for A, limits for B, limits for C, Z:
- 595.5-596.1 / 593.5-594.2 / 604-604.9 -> 3.4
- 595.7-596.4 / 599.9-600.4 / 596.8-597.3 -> 1.3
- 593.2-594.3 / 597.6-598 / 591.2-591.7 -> 0.7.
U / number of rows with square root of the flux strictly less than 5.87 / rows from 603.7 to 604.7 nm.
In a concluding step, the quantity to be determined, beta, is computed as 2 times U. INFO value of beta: 0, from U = 0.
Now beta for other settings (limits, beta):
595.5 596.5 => 4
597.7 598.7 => 4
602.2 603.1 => 0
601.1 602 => 2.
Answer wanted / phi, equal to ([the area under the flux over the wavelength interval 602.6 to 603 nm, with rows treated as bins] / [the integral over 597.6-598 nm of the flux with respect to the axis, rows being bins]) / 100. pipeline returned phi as 0.010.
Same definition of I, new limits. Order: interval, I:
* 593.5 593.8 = 10.0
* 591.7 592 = 10.9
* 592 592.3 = 10.5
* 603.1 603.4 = 10.7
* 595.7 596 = 10.5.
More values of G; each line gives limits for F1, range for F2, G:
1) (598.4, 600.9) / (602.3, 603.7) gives 20.0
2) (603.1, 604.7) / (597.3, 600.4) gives 18.0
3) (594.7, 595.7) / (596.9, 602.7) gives 19.4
